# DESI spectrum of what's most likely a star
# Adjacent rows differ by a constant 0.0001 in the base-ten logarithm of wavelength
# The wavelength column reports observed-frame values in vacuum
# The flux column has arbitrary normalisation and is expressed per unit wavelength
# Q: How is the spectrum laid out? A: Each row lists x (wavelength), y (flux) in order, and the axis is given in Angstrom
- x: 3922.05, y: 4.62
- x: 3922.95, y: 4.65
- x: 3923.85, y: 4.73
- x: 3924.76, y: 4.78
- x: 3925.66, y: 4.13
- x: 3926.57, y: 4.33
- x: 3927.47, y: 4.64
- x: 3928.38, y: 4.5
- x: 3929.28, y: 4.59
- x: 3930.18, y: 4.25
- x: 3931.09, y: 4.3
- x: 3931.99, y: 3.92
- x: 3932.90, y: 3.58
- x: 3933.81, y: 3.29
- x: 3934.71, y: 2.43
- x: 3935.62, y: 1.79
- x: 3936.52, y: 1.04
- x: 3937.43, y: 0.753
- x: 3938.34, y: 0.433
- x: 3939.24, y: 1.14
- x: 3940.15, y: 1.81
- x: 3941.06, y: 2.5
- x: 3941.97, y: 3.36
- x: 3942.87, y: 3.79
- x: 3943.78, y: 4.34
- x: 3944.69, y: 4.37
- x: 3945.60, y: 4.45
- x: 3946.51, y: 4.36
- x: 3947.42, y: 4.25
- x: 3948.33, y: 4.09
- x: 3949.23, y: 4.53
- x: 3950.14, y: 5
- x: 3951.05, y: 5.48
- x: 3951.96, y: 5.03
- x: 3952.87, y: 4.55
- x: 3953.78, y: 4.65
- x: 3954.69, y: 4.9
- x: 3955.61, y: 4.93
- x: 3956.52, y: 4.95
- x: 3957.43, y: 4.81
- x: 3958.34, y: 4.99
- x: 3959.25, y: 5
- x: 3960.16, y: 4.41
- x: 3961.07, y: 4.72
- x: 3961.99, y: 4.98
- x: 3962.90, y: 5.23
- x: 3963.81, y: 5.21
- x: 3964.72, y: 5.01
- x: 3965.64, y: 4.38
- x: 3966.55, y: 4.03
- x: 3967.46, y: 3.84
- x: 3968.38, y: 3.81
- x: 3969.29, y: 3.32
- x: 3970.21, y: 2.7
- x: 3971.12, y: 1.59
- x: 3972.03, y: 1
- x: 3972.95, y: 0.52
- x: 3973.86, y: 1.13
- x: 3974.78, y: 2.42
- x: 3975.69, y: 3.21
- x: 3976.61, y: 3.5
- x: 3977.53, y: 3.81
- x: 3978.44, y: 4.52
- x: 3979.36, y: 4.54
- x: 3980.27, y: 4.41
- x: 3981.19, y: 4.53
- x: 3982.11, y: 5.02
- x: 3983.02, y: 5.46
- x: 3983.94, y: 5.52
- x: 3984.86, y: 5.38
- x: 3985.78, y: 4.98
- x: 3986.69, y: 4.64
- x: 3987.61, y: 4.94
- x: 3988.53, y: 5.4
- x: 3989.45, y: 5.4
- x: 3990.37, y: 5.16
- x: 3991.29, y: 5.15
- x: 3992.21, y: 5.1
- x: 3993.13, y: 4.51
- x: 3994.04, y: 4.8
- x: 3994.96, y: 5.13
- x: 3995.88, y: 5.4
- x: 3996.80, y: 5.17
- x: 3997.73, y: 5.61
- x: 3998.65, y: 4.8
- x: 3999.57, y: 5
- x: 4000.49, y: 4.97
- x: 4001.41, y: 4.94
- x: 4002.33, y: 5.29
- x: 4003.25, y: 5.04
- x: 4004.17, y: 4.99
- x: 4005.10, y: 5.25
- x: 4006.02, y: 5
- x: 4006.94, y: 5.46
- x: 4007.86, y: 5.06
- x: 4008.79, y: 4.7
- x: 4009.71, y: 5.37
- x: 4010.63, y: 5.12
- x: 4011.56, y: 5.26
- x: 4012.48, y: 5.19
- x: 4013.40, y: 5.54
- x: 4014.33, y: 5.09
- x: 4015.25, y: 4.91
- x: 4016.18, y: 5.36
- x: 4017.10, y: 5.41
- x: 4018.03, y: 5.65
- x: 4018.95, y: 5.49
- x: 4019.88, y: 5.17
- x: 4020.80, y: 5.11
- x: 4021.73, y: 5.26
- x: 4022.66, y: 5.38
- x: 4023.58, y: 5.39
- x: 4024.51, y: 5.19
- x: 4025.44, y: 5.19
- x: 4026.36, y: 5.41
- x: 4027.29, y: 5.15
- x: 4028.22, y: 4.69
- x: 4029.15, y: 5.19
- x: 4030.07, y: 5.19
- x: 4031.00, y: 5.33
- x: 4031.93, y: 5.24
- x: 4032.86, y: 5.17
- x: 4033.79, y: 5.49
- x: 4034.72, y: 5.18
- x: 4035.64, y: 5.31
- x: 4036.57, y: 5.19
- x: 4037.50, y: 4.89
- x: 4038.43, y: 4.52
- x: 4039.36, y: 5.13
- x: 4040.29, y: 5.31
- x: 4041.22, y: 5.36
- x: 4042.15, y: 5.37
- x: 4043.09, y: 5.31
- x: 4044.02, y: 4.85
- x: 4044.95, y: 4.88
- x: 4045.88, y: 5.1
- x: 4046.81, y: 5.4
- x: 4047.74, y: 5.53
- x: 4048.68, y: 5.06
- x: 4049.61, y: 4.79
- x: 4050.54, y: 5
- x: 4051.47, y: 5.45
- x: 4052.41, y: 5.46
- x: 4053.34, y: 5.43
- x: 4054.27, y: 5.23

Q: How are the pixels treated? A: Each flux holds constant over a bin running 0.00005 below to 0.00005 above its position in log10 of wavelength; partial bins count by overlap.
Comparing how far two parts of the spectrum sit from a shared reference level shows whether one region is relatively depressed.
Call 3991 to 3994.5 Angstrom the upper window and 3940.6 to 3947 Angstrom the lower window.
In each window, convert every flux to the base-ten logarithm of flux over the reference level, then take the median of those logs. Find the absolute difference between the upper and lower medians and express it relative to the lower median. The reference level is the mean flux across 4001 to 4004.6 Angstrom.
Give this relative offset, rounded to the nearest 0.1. -0.8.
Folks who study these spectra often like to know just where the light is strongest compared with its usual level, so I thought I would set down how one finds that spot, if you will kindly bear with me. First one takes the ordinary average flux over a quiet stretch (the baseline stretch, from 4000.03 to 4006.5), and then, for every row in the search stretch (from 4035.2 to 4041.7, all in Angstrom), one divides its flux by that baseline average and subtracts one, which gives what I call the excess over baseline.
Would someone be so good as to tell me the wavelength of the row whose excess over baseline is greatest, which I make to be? 4041.22 Angstrom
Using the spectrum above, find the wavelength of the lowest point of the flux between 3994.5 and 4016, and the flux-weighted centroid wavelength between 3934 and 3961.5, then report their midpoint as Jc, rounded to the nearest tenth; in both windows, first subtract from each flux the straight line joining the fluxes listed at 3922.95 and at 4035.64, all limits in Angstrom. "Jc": 3973.9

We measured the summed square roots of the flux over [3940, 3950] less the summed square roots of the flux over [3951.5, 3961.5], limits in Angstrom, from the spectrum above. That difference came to -2.8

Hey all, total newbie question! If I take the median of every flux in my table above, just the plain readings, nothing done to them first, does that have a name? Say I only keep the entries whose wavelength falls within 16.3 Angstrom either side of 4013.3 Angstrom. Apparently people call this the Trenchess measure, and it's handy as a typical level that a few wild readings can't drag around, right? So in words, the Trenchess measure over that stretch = 5.19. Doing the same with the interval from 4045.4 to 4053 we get 5.25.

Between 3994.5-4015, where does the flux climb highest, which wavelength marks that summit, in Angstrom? 3997.73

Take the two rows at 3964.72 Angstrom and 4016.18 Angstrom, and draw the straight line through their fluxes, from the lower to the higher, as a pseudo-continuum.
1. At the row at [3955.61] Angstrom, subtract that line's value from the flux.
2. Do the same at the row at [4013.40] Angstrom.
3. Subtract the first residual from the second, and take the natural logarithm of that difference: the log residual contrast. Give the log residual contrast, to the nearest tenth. -1.5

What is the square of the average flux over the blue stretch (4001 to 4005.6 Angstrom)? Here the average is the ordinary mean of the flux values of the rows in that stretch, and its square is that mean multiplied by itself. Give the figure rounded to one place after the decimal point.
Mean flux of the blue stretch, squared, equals 26.0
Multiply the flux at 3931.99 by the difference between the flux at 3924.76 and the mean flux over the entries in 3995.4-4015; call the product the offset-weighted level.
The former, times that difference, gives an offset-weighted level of -1.5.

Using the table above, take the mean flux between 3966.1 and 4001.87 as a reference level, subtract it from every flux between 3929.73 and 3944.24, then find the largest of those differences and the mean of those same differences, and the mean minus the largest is -1.7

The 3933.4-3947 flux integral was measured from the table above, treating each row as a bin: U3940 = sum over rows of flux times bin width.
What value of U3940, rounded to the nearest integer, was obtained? 36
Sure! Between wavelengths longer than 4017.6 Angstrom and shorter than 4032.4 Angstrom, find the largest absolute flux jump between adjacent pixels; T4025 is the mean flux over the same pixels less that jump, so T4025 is 4.75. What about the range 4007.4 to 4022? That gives 4.56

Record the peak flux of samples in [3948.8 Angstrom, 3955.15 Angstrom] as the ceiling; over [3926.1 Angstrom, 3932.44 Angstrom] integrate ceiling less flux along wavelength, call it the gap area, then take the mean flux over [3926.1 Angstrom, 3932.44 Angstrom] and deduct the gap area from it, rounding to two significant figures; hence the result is -2.7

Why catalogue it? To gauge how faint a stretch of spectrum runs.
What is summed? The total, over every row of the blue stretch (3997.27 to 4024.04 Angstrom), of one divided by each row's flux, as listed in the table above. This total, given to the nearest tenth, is 5.6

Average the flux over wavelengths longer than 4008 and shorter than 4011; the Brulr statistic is 5.06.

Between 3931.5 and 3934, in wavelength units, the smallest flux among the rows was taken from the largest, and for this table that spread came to 0.63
